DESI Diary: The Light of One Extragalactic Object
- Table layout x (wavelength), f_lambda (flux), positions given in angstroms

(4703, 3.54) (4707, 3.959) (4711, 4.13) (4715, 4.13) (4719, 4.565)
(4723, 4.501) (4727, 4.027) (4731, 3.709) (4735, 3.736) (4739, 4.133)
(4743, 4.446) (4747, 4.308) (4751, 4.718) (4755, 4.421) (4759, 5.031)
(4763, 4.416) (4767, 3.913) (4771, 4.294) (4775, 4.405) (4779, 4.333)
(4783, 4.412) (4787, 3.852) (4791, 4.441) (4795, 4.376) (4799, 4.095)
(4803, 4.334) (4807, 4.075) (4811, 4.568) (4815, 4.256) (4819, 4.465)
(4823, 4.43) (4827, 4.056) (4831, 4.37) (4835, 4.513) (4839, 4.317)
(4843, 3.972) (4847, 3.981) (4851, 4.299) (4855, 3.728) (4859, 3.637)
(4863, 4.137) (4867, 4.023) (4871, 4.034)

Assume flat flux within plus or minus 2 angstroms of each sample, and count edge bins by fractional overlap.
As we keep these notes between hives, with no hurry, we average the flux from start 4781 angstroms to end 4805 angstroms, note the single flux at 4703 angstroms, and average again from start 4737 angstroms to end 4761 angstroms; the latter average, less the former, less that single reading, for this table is -3.3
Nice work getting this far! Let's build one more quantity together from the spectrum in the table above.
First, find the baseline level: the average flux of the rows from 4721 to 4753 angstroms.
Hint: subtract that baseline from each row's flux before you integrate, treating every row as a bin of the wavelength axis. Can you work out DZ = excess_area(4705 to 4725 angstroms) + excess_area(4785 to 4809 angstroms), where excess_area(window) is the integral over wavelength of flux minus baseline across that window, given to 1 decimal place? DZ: 1.2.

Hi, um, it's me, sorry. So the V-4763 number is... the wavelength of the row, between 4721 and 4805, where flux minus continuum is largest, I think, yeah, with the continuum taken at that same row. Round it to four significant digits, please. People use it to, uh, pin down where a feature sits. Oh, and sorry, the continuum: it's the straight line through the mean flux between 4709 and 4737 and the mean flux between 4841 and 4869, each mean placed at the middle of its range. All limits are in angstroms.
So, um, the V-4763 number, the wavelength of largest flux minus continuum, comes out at 4759 angstroms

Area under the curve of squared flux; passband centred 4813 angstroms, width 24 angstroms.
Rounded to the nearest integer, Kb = 456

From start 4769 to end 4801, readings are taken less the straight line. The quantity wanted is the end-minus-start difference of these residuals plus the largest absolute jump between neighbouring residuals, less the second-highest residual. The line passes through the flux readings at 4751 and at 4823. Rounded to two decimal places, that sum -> 0.68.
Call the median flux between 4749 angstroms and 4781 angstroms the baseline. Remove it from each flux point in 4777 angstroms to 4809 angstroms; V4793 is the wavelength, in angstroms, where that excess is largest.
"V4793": 4791 angstroms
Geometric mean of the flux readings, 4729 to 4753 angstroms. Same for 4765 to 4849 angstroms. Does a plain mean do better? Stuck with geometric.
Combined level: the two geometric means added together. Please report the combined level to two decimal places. 8.41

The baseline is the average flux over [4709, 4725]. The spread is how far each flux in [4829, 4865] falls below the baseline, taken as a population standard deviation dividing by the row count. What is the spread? 0.28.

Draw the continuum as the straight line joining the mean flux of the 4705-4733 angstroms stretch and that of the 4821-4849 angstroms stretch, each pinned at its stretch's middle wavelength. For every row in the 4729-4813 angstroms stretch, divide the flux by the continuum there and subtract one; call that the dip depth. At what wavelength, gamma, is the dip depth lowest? 4731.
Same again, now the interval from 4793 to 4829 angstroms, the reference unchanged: 4827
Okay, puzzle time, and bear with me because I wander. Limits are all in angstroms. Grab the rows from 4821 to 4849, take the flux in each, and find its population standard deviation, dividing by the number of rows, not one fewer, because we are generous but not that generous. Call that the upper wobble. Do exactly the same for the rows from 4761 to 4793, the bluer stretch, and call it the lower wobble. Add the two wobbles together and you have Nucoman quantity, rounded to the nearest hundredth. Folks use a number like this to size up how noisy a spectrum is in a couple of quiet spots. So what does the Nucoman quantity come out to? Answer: 0.43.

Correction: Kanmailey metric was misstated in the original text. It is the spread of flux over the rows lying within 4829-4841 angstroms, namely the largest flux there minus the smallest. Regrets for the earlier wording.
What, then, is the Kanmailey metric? 0.2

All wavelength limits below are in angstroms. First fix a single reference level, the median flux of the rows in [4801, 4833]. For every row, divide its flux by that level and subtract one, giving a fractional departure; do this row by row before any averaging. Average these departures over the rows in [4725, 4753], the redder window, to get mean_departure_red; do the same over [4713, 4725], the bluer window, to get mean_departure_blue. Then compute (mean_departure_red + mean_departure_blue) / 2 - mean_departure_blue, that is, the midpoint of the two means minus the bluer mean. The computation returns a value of -0.028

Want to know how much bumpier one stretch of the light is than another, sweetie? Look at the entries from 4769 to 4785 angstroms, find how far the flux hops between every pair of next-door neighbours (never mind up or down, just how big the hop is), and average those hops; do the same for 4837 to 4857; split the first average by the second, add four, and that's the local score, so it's 4.28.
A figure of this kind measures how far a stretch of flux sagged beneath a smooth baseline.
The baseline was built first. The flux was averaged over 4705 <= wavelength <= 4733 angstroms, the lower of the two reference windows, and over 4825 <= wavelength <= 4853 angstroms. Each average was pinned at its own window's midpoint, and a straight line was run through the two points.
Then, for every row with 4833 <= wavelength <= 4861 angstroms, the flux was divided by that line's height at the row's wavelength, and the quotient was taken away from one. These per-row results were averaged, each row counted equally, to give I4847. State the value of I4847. 0.037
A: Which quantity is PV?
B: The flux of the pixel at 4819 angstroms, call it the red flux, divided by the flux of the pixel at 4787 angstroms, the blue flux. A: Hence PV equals 1.16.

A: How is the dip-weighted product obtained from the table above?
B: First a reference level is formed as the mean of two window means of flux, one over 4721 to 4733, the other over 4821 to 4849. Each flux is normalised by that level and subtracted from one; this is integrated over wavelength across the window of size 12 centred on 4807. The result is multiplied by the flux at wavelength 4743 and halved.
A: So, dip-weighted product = -1.1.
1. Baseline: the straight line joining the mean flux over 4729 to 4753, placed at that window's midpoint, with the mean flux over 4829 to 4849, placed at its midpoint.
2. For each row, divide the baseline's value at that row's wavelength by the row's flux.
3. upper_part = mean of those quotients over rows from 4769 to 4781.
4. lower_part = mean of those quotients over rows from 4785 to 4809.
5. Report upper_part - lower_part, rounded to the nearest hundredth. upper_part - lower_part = -0.04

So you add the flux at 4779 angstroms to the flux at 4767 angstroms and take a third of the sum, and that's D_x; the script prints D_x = 2.75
